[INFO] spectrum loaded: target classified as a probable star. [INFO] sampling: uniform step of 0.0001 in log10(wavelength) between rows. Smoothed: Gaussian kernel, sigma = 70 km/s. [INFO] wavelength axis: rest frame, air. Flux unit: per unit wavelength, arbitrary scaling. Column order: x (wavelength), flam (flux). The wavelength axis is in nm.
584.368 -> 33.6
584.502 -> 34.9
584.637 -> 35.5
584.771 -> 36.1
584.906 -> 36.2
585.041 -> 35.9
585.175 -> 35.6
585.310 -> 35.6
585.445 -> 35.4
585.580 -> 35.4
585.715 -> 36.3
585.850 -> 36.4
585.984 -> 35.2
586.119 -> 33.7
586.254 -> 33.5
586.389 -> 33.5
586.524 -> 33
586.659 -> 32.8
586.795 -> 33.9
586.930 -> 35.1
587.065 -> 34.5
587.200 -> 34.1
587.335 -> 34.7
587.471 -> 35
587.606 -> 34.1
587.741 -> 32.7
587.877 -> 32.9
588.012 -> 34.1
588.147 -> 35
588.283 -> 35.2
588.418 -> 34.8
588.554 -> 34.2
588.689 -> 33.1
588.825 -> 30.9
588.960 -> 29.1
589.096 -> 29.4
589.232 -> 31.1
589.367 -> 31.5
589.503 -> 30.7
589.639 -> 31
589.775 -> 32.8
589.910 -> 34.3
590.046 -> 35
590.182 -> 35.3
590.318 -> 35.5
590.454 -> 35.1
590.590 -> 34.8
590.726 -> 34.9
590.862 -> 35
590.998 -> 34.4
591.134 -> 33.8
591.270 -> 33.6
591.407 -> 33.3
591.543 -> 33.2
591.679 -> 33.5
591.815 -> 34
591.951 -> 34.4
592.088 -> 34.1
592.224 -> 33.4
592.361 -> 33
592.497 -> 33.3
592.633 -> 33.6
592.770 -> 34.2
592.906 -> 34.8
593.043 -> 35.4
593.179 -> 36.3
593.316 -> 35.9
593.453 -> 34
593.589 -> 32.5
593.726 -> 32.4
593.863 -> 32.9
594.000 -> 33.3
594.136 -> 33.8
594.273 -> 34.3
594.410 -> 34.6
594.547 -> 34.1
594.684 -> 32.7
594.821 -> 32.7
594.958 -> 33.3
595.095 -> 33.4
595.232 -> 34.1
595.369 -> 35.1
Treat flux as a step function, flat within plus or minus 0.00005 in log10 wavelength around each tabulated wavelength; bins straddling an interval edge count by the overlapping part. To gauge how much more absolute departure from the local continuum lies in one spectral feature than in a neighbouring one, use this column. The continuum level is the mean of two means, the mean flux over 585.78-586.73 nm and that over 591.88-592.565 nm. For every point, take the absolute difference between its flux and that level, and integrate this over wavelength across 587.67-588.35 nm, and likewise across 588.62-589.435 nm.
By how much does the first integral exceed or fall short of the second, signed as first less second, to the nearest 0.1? -1.8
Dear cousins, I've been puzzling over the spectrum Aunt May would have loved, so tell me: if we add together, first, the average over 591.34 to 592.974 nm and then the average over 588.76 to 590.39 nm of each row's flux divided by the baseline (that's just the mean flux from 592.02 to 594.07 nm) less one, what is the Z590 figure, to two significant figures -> -0.057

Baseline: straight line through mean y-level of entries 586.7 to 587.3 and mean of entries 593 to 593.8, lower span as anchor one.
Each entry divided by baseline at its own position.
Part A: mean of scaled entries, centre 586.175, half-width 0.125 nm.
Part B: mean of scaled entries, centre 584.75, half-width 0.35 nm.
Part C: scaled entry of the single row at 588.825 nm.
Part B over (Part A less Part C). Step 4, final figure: 13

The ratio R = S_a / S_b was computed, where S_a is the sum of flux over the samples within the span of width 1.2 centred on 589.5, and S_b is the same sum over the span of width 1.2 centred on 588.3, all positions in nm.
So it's 0.94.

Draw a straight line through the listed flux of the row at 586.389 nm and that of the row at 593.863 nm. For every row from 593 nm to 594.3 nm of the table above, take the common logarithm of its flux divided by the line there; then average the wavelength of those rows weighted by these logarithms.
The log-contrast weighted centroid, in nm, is 593.42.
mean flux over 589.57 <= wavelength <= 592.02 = 34.1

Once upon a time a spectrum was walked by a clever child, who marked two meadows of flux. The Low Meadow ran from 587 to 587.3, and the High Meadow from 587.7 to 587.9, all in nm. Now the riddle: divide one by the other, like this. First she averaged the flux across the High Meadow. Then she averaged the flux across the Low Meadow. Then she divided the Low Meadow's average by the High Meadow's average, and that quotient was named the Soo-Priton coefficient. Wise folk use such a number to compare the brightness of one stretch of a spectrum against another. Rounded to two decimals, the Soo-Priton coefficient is 1.05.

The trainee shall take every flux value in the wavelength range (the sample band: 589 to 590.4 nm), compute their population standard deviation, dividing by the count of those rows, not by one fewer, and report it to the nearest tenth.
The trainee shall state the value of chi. 2.1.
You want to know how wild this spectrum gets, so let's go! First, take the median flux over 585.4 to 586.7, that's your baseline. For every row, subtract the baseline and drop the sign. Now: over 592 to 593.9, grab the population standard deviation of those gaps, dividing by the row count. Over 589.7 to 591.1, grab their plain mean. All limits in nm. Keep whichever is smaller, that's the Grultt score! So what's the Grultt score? 0.60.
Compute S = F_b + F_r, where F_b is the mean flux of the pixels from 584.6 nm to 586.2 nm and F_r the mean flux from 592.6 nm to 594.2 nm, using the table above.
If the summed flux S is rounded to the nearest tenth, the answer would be 69.7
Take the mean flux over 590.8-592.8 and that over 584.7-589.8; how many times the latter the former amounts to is 1.00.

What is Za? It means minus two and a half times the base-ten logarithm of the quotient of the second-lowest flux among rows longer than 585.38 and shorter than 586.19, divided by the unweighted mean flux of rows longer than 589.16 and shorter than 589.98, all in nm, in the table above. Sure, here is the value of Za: -0.11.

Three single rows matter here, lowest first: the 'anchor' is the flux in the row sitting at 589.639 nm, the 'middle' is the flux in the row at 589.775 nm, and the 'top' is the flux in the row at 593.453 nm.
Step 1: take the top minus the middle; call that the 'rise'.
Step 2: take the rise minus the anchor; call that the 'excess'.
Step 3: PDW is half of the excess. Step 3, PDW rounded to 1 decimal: -14.9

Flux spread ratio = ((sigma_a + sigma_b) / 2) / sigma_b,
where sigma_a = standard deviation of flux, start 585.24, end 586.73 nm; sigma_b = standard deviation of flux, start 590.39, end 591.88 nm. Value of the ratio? 1.43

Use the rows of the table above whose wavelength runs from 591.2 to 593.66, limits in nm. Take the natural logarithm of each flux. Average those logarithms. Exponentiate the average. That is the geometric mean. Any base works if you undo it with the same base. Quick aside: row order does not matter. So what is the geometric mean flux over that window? 34.0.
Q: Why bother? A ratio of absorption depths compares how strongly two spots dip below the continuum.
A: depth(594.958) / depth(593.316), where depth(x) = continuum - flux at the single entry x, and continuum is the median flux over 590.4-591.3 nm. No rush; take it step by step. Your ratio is -1.4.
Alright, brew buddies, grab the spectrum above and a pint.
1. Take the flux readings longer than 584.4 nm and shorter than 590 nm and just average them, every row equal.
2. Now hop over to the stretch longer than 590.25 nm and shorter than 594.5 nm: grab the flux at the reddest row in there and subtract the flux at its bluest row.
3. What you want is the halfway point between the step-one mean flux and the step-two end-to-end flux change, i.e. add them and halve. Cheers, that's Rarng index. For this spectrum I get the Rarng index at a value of 16.5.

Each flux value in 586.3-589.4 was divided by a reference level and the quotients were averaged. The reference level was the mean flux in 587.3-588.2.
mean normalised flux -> 0.98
